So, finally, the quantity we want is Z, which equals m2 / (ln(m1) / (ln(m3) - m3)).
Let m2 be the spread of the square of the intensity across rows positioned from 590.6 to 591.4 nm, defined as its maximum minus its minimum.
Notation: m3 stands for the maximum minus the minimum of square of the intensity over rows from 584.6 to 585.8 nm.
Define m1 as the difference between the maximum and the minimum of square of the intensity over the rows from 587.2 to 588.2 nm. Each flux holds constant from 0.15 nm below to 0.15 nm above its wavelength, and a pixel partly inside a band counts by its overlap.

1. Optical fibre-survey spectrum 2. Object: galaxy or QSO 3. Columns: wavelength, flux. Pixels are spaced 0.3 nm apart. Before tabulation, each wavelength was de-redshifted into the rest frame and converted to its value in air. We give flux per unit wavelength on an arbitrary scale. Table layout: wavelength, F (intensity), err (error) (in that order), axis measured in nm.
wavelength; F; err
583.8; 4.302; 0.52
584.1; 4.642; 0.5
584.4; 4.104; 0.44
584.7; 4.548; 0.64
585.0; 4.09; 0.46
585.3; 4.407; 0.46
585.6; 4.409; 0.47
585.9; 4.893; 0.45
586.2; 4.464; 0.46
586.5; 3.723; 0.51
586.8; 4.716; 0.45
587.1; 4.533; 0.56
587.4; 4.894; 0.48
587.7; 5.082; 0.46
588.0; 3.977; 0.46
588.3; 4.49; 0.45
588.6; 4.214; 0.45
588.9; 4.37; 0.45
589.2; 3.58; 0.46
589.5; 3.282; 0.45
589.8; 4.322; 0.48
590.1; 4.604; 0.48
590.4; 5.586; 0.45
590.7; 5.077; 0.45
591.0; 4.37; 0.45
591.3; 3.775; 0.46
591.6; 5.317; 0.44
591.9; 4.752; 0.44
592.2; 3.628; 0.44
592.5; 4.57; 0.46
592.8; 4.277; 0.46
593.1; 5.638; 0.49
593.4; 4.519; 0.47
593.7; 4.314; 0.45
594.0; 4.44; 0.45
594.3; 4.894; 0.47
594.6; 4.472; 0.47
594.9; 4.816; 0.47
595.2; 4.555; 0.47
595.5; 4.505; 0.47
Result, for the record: -13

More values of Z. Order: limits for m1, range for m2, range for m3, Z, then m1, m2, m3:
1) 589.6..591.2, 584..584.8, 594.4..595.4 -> -4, 13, 4.7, 3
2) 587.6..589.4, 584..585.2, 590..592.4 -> -28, 13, 4.8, 18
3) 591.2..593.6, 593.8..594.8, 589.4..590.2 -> -12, 19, 4.2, 10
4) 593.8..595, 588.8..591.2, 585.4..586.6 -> -110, 4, 20.4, 10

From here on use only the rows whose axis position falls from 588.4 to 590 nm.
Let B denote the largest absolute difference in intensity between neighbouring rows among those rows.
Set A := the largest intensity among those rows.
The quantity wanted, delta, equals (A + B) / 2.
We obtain 2.7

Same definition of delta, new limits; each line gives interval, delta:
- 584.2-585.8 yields 2.5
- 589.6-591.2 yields 3.3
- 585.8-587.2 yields 2.9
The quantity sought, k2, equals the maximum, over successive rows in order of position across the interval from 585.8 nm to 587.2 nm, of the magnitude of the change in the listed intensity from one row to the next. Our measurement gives 0.99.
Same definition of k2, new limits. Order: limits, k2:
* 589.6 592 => 1.54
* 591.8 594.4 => 1.36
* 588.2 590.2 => 1.04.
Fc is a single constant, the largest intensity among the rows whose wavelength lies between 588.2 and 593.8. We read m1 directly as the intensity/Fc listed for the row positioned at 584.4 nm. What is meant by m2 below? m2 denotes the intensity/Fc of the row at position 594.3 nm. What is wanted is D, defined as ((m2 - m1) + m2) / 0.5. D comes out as 2.02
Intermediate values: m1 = 0.73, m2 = 0.87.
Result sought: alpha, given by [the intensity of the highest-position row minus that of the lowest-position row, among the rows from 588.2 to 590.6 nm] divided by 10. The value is 0.11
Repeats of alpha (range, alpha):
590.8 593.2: 0.13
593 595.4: -0.11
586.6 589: -0.03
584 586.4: -0.02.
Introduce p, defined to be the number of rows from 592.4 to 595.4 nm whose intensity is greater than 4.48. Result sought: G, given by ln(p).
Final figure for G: 1.8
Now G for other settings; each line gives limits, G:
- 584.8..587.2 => 1.1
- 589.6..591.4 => 1.1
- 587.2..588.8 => 1.1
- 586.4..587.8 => 1.4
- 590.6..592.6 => 1.4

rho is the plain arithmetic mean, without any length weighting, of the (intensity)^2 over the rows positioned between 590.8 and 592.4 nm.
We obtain 19.5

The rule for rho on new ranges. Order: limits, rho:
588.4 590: 15.8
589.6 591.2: 23.2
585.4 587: 19.9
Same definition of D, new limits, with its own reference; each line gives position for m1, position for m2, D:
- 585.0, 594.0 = 1.70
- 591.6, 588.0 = 0.94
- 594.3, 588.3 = 1.45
